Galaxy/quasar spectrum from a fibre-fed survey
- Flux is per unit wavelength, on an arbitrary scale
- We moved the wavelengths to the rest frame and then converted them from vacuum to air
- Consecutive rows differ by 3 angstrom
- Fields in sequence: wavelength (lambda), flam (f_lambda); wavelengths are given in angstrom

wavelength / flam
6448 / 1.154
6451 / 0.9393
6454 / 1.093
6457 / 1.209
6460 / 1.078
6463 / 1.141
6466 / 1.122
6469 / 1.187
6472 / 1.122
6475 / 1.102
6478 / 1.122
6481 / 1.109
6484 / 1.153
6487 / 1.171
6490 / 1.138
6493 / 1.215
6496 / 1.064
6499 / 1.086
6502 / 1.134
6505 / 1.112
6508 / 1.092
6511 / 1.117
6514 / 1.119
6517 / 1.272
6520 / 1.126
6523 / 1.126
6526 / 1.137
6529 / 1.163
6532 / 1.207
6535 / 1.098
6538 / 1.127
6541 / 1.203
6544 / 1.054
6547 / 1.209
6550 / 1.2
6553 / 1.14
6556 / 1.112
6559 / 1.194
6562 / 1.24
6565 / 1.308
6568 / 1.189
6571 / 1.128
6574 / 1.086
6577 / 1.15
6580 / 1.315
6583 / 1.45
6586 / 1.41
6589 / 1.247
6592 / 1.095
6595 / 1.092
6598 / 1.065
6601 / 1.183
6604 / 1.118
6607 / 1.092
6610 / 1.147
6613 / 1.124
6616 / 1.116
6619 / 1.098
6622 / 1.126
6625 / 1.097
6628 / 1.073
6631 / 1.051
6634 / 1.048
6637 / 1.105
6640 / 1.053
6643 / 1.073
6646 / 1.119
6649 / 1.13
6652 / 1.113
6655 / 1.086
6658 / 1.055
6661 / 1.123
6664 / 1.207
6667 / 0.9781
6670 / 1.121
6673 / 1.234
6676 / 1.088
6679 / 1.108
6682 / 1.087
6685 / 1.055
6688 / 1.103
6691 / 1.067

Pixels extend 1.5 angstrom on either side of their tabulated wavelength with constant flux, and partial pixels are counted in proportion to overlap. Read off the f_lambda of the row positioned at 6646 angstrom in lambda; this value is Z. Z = 1.119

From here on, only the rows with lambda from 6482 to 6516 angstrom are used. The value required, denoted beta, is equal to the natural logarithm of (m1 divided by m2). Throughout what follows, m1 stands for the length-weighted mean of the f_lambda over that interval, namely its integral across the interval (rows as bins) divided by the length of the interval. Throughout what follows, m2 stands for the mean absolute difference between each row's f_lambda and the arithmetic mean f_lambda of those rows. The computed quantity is 3.6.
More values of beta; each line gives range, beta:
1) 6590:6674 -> 3.4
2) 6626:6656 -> 3.8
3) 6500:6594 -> 2.8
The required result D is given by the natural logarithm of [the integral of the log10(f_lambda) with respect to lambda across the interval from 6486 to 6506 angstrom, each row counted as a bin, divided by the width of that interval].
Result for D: -2.9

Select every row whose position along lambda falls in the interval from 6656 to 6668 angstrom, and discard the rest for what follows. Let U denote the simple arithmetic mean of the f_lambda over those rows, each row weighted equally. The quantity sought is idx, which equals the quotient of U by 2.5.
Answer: 0.44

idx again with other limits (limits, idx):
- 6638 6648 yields 0.43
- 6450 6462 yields 0.43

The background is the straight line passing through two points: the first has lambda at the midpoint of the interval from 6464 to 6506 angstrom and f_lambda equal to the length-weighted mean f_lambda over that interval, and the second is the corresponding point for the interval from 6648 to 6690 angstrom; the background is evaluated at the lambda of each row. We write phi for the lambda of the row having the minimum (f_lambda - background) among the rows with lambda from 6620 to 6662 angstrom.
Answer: 6634 angstrom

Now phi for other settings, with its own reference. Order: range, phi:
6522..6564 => 6544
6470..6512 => 6496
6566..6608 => 6598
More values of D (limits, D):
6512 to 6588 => -2.6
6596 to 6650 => -3.2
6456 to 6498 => -2.9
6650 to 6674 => -3.1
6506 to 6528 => -2.9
